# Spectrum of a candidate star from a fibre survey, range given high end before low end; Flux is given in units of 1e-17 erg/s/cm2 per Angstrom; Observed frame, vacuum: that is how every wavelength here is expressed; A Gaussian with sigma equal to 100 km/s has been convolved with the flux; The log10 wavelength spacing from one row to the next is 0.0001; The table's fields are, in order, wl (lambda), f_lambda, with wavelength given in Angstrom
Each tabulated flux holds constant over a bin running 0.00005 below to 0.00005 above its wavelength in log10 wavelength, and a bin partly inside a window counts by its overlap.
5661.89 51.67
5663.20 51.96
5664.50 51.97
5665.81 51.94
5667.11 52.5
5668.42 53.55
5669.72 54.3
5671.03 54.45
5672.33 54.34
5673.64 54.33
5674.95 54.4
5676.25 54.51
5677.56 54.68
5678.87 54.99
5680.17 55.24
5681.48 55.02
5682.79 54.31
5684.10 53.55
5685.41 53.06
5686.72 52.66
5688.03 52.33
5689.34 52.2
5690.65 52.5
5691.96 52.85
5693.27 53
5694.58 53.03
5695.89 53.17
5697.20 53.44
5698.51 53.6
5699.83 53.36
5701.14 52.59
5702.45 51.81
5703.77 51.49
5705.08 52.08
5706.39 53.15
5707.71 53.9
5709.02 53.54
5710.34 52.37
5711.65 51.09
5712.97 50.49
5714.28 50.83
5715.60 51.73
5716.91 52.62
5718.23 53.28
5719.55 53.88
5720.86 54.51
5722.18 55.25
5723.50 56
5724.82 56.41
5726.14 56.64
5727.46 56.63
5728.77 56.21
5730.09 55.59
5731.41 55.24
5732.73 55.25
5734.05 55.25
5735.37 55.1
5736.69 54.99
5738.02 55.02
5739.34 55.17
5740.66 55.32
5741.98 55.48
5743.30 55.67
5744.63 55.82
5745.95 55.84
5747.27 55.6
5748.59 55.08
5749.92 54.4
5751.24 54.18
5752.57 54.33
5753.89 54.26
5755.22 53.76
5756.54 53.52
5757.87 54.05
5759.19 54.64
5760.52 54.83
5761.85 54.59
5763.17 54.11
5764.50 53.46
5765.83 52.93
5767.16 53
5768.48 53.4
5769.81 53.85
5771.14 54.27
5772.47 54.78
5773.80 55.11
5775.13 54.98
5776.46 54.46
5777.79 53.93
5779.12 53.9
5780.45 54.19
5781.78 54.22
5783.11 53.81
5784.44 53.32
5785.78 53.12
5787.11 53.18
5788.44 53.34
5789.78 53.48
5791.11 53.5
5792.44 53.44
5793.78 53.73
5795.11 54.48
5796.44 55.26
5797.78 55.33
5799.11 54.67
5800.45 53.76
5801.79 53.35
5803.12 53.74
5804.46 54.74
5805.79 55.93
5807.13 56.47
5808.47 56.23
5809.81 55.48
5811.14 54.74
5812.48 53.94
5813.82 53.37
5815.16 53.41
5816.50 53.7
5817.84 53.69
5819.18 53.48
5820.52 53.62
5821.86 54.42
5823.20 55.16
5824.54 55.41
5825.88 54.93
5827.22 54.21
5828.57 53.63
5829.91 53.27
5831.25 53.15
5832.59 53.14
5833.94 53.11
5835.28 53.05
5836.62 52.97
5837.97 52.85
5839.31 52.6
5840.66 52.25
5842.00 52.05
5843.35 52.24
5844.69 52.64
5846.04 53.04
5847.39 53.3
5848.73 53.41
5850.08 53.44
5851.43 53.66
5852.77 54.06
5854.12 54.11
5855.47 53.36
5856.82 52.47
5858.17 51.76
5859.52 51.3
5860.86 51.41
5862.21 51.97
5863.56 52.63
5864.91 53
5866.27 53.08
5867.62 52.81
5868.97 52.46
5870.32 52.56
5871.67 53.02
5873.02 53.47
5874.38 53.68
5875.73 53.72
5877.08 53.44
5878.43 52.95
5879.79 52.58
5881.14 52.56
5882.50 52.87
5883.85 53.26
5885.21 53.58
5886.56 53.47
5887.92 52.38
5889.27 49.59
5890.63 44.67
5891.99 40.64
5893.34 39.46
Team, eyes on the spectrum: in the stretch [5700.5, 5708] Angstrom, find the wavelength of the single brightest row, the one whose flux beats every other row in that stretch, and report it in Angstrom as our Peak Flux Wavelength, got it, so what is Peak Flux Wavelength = 5707.71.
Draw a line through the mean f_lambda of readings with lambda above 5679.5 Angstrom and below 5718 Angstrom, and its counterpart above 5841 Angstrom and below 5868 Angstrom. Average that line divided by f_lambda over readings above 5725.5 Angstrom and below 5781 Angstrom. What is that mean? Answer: 0.965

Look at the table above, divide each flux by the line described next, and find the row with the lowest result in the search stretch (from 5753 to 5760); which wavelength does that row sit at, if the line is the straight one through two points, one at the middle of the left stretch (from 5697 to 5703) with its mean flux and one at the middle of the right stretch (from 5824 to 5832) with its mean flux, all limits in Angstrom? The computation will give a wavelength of 5756.54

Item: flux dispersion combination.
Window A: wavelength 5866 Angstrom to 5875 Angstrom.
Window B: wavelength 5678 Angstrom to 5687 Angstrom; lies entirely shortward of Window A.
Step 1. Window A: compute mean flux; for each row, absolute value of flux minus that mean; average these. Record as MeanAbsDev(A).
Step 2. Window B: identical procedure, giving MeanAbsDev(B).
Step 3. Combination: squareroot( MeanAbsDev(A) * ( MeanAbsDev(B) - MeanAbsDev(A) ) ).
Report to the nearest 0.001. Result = 0.430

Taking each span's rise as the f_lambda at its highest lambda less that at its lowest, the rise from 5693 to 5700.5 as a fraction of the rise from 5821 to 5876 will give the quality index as -1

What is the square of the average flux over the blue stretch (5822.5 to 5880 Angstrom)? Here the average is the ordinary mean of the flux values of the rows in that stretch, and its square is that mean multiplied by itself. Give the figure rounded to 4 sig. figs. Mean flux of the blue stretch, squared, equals 2820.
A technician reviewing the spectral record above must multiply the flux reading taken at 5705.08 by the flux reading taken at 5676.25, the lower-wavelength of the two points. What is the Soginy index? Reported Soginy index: 2839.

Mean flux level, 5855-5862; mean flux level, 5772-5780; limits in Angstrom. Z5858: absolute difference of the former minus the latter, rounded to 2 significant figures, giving 2.5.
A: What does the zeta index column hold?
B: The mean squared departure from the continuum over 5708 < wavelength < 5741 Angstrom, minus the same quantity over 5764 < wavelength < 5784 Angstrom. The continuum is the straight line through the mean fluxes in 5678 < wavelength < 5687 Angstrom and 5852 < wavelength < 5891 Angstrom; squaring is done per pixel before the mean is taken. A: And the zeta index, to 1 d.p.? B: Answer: 2.9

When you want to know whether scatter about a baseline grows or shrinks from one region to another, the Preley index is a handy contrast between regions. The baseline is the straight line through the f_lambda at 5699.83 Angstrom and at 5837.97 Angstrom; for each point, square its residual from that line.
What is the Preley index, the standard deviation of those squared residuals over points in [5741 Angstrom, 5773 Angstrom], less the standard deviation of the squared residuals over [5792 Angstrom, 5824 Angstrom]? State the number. -1.2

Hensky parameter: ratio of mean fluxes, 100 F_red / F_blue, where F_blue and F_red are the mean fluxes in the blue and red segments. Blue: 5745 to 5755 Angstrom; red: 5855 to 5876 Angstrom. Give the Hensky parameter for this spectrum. 96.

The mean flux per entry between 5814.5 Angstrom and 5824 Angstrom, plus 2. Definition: 55.9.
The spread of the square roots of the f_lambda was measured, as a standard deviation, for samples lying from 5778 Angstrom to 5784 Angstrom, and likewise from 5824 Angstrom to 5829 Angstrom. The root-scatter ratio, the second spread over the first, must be 3.8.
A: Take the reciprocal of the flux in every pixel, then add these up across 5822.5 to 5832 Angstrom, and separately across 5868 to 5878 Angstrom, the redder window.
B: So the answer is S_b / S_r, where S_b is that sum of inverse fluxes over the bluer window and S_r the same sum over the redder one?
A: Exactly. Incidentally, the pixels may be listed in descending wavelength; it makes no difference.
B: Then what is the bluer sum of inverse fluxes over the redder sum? 0.98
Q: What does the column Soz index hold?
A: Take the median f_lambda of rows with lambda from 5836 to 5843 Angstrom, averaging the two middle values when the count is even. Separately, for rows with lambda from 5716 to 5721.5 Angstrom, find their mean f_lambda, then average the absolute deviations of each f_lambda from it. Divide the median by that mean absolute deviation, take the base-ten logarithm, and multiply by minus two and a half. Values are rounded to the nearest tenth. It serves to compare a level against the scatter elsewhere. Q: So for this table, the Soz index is -4.8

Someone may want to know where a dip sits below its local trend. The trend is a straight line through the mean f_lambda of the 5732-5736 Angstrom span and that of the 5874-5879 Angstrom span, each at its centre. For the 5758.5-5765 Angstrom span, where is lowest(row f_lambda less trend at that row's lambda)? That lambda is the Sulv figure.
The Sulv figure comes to 5764.50 Angstrom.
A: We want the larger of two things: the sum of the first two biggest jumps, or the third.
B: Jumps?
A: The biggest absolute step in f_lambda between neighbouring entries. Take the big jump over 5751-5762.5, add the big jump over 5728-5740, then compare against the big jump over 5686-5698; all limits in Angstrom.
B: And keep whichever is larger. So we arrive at 1.2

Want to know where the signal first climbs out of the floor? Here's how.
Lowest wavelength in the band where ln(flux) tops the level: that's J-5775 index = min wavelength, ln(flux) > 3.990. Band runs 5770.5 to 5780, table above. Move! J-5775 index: 5771.14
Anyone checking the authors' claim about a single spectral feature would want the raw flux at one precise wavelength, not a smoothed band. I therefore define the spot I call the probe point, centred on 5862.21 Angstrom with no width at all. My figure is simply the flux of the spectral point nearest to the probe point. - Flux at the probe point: 51.97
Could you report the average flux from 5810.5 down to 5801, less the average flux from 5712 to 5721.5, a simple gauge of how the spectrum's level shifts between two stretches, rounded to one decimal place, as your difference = 2.7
